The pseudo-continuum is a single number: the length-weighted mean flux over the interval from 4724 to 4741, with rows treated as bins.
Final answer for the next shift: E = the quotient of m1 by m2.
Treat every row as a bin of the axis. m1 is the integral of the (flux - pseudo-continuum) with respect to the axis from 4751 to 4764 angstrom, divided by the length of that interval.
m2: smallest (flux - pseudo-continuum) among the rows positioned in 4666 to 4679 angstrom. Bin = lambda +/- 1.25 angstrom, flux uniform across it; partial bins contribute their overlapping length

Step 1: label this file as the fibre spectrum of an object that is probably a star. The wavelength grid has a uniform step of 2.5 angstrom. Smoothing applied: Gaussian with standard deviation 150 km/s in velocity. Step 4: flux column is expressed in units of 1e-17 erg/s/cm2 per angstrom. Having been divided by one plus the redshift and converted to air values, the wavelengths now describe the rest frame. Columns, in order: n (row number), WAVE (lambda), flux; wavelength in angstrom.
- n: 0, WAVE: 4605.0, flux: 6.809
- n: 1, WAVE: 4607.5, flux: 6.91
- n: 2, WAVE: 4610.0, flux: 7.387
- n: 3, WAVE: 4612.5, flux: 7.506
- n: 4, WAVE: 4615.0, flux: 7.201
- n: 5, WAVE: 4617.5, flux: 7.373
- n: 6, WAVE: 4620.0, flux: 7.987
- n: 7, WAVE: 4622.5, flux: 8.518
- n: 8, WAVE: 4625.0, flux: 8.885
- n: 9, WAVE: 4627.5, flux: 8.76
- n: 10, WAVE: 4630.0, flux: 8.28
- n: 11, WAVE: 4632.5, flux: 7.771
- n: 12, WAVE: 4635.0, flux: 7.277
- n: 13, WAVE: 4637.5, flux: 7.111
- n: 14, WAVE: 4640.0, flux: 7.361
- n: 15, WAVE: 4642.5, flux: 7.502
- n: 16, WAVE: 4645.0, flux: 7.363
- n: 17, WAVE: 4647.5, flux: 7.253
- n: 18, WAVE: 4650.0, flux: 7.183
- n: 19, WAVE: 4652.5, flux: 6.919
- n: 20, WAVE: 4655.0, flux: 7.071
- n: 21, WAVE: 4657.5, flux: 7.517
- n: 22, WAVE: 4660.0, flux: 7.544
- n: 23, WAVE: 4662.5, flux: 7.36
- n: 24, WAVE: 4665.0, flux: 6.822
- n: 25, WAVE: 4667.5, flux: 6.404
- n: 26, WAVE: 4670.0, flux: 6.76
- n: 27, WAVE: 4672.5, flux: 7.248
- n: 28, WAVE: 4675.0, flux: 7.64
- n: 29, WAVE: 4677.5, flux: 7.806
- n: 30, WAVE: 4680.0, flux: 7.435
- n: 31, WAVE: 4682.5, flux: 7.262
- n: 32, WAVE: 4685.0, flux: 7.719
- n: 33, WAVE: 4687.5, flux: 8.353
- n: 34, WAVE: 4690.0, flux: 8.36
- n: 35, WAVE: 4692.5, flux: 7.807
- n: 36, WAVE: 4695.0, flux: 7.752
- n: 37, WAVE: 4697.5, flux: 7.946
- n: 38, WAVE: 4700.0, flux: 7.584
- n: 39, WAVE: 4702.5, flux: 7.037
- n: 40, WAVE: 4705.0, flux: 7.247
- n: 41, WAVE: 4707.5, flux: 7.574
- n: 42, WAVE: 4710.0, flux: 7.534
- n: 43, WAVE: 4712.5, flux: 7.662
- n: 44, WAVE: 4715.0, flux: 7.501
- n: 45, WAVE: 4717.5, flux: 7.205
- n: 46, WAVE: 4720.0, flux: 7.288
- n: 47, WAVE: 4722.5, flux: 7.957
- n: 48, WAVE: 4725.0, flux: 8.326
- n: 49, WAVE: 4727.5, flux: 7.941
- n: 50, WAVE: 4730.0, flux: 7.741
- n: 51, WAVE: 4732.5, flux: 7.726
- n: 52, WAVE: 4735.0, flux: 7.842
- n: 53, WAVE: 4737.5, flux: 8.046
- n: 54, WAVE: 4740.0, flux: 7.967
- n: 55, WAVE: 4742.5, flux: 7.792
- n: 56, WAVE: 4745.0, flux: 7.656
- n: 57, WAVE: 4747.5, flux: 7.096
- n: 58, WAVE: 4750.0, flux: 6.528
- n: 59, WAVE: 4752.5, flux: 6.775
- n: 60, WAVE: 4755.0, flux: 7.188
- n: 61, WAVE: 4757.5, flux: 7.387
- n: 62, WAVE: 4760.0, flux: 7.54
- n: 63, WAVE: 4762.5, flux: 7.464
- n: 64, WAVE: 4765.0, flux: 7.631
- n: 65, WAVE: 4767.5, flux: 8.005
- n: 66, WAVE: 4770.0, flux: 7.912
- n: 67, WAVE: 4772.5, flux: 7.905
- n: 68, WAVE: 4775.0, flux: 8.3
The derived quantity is 0.44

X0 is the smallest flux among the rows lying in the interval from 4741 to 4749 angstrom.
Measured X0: 7.096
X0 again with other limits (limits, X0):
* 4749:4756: 6.528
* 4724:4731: 7.741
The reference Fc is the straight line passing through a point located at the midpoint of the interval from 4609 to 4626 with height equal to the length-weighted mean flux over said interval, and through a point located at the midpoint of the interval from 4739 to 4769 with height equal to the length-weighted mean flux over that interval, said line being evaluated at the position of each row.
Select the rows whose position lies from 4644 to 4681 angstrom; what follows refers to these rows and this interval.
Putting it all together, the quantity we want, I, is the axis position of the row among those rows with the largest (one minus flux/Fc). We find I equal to 4667.5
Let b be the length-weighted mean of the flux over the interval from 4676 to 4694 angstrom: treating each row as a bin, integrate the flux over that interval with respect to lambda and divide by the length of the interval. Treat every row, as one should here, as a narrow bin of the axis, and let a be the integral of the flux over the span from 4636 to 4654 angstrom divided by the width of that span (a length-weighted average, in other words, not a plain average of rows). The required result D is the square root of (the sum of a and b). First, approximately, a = 7.24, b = 7.82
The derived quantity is 3.88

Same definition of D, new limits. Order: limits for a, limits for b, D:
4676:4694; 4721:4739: 3.97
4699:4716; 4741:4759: 3.83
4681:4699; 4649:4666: 3.88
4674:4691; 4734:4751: 3.92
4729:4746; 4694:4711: 3.92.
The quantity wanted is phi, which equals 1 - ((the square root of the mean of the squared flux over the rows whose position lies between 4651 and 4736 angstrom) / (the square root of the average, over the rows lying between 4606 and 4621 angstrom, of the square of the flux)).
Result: -0.02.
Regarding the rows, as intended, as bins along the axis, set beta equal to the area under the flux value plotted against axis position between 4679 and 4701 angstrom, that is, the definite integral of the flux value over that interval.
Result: 172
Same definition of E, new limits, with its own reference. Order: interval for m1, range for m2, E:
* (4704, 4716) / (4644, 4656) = 0.42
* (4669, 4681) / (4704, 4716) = 0.79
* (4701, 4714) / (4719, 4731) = 0.80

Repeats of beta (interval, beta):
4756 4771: 115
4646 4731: 637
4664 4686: 159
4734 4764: 223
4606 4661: 417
